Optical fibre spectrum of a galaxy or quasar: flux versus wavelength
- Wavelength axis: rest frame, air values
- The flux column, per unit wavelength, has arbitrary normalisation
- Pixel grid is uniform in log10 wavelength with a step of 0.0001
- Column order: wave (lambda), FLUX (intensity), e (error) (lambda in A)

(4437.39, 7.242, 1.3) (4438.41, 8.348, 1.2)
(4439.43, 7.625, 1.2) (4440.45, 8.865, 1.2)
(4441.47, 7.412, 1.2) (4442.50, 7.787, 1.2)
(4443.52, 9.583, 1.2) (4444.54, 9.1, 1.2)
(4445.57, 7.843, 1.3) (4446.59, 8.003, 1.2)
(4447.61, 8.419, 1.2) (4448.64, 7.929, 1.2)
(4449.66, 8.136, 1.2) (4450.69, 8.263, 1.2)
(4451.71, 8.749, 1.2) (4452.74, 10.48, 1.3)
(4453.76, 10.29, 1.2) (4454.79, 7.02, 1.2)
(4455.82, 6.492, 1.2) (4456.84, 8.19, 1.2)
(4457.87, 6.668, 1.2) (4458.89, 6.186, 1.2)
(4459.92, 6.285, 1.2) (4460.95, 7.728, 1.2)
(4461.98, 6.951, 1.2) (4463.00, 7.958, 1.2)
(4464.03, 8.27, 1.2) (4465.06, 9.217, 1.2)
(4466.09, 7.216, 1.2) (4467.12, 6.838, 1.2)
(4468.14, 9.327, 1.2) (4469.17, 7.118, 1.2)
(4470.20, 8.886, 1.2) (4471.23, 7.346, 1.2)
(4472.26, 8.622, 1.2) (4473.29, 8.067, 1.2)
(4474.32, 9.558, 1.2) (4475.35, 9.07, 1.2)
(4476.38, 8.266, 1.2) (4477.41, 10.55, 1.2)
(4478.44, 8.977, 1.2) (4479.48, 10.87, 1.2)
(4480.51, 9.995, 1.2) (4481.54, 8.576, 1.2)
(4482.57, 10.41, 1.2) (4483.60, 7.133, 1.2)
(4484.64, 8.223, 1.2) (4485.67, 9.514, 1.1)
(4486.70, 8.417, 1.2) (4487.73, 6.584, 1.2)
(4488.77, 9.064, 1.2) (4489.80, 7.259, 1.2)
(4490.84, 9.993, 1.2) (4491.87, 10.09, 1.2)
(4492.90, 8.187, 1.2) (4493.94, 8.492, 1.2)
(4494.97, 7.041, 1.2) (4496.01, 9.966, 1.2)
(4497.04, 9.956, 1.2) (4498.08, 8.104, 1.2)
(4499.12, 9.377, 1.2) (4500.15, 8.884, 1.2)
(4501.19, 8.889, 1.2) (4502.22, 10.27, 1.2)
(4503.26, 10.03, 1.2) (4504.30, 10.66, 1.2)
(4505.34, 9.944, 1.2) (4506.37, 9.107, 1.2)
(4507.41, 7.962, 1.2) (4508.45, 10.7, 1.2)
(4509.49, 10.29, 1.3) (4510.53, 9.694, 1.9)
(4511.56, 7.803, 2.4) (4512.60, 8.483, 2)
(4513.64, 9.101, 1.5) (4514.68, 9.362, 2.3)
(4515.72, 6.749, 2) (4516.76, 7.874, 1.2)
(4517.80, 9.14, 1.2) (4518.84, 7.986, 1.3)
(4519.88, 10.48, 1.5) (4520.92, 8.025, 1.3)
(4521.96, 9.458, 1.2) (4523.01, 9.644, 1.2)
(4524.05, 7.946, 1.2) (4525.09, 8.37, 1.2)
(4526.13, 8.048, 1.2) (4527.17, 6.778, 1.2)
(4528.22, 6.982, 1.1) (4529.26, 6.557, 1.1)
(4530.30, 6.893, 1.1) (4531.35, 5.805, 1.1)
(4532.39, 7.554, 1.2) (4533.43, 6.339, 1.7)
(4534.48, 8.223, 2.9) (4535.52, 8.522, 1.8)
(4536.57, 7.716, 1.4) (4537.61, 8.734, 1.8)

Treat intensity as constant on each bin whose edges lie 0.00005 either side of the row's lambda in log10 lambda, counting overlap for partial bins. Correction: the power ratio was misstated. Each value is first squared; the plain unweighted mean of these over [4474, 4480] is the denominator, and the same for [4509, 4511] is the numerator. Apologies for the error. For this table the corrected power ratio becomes 1.09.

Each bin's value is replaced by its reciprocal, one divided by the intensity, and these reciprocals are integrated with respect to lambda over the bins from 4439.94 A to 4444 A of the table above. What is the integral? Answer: 0.49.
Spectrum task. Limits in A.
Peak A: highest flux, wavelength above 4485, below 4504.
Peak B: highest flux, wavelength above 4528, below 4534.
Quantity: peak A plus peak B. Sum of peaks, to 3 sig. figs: 17.8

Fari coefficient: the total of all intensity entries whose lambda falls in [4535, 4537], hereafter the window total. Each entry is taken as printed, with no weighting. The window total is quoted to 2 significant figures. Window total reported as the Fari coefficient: 16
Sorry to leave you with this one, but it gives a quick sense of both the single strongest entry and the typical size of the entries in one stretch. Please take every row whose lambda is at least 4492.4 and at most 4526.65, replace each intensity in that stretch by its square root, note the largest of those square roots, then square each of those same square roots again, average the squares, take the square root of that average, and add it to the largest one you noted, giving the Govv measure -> 6.3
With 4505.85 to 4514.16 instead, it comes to 6.3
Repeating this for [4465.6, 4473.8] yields 5.9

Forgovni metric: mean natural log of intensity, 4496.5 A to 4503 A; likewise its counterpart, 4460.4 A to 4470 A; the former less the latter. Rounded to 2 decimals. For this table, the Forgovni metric 0.17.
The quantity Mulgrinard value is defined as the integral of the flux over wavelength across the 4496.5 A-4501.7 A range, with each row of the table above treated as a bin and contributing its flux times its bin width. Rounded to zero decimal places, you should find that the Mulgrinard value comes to 47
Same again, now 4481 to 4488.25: 61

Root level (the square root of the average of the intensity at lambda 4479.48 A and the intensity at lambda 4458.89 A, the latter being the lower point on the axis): 2.92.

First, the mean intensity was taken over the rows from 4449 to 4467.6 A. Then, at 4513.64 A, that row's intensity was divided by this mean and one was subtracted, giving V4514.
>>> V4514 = 0.16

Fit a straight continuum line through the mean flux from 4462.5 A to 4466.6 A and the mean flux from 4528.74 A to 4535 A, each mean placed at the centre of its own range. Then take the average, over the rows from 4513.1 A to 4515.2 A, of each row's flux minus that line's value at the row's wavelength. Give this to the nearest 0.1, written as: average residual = 2.0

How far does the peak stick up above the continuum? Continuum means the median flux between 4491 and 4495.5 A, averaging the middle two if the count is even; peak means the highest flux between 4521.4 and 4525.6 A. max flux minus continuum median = 1.3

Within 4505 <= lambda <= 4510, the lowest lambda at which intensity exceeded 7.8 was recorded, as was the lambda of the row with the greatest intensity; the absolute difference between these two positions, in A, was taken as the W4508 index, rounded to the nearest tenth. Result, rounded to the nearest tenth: 3.1 A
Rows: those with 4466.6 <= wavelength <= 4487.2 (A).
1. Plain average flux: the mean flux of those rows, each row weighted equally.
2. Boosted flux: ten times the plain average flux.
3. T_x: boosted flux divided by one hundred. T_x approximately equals 0.879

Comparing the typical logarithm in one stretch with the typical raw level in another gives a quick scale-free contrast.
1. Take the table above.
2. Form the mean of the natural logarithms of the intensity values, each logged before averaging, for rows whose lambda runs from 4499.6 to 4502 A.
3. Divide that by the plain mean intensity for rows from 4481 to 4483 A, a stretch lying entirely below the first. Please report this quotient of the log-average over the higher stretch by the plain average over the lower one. 0.23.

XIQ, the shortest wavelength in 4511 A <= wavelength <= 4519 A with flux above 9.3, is 4514.68 A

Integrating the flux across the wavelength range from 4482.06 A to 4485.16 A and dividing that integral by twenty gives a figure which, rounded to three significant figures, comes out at 1.33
